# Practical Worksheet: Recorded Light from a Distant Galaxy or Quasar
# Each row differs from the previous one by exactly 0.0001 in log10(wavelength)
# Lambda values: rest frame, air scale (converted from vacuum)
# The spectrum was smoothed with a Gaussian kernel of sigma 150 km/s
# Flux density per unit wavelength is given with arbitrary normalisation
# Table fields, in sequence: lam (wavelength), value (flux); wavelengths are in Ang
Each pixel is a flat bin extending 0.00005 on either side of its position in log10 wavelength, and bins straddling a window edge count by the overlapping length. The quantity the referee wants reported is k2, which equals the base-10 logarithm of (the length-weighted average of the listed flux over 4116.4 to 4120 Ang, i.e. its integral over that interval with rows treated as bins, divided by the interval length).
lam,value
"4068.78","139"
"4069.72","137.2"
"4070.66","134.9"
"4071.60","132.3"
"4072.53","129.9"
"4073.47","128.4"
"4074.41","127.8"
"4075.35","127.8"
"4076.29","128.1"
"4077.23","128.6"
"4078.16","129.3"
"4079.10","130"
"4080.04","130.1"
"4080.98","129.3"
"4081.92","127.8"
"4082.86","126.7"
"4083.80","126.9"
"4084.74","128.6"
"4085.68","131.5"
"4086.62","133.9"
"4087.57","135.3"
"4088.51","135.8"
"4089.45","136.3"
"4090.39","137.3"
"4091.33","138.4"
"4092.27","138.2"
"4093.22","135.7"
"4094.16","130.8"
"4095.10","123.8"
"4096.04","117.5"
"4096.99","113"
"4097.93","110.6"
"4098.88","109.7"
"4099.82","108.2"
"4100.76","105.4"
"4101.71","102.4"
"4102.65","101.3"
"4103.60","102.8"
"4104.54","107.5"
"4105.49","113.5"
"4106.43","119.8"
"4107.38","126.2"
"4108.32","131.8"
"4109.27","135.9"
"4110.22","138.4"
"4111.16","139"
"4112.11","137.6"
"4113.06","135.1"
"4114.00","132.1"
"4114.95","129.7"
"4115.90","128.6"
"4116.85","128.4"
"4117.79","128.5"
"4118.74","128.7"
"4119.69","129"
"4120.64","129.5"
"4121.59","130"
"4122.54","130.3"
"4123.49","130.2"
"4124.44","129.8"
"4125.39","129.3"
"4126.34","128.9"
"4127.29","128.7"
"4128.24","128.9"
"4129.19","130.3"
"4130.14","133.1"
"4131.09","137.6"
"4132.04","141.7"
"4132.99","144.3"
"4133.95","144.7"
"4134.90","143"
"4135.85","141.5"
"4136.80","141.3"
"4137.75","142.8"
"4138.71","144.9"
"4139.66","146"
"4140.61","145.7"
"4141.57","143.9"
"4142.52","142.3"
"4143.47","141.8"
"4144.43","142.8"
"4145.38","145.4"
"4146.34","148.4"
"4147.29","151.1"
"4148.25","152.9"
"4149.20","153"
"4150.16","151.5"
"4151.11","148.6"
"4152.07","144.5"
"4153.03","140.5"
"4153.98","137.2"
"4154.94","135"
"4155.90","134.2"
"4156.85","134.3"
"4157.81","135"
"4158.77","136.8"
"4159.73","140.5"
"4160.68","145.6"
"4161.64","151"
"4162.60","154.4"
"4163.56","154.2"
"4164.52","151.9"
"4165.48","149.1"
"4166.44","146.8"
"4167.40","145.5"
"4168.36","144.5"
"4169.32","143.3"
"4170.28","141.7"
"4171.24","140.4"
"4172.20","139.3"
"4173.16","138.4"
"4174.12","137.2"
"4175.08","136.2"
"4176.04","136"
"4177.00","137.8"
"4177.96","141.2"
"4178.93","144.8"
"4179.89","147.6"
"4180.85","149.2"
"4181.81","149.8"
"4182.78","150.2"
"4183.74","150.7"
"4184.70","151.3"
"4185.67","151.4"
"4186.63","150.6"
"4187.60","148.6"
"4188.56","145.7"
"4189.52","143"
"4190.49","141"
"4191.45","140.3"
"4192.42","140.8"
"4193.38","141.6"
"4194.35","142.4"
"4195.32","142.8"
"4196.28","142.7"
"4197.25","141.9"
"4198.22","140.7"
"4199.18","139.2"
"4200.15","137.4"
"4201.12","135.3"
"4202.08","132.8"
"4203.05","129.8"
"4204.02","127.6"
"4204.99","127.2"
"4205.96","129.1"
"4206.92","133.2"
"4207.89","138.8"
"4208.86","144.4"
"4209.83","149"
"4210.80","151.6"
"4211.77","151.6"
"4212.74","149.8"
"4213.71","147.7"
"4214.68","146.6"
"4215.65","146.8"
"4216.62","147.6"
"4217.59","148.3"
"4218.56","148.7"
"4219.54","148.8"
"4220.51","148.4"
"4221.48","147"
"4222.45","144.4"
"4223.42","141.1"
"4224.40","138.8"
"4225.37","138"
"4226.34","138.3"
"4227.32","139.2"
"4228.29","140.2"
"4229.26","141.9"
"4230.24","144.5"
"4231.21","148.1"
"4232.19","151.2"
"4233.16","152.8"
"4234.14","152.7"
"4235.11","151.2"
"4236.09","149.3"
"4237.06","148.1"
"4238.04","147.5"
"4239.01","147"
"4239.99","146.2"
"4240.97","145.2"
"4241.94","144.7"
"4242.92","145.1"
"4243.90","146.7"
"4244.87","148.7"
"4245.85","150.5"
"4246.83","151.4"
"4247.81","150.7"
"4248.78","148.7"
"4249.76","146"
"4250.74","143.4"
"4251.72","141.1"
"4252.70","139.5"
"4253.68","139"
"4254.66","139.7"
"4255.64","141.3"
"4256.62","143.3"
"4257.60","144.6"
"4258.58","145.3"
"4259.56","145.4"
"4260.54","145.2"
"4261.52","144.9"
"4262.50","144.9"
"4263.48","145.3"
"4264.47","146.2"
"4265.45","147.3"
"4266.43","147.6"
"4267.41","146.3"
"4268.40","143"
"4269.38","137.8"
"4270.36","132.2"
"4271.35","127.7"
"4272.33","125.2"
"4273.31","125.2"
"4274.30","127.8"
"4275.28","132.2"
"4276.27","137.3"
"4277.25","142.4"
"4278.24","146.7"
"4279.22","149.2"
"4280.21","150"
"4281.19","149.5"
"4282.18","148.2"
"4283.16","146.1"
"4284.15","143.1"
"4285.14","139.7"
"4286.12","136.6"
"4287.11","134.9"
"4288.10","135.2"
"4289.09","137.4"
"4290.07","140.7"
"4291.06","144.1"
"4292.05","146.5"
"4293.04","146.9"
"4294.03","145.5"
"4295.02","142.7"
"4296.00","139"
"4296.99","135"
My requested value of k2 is 2.11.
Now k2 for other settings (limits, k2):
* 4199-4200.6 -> 2.14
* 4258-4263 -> 2.16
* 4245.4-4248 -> 2.18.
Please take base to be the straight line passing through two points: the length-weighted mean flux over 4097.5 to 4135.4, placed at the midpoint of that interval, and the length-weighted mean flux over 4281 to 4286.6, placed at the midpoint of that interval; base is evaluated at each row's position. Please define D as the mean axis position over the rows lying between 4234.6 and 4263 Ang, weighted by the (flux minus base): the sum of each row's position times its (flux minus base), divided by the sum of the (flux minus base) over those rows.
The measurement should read 4245.0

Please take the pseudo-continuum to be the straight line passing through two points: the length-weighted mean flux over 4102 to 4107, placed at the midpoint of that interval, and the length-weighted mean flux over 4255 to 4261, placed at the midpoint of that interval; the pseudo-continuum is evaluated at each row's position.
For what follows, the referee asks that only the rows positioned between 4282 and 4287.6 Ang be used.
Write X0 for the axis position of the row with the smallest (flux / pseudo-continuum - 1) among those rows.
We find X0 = 4287.11 Ang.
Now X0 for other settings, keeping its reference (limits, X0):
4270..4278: 4273.31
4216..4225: 4224.40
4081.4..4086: 4083.80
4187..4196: 4191.45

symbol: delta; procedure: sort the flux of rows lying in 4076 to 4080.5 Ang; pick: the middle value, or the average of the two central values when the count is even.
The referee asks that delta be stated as 129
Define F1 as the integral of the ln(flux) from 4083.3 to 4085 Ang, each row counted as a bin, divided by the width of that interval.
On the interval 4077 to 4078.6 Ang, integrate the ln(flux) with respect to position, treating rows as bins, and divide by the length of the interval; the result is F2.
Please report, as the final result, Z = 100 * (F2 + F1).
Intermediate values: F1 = 4.85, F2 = 4.89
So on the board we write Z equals 974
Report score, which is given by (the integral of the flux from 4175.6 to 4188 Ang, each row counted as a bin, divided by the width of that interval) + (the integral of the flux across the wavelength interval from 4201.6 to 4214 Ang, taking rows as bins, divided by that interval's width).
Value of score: 286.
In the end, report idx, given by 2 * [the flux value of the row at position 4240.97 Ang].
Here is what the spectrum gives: 290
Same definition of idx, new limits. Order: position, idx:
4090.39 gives 275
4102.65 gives 203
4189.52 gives 286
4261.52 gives 290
